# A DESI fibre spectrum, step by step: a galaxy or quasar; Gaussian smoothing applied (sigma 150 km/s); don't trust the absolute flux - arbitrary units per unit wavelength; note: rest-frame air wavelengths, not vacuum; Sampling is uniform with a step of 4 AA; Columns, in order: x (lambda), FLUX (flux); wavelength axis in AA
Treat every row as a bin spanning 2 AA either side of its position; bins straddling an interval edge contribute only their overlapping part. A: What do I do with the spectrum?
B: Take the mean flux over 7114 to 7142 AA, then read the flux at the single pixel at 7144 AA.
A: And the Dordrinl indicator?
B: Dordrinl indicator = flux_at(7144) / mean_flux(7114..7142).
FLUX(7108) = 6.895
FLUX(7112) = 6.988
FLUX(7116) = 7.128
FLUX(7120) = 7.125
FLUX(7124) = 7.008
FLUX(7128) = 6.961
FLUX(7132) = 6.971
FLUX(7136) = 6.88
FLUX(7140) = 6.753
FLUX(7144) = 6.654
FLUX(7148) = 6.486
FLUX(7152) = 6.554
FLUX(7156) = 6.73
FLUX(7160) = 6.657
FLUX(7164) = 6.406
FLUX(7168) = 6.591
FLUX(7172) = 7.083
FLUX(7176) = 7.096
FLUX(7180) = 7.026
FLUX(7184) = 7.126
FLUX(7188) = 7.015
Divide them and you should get 0.95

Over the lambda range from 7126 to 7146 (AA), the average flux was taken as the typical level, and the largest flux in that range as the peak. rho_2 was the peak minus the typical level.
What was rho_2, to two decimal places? 0.13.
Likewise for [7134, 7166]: 0.24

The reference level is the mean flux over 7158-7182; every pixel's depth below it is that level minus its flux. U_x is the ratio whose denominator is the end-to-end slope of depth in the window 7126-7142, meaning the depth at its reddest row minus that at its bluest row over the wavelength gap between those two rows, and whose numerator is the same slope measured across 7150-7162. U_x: -1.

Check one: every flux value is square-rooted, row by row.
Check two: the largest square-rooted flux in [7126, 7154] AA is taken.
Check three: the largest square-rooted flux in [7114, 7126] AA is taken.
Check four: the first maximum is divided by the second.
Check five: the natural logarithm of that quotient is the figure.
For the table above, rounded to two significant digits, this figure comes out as -0.011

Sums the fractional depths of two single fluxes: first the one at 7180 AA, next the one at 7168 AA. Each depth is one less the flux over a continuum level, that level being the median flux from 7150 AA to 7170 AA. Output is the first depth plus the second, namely -0.07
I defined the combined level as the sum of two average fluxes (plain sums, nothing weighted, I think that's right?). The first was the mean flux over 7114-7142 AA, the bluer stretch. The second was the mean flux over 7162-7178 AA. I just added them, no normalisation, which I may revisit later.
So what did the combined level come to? 13.8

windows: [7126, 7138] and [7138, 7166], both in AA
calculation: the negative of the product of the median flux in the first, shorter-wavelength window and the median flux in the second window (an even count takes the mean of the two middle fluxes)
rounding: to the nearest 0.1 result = -46.3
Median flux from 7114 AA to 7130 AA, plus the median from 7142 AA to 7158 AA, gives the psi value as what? 13.7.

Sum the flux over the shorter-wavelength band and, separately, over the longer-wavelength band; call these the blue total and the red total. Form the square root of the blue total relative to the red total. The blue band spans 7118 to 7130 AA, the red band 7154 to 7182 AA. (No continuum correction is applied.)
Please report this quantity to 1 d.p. 0.7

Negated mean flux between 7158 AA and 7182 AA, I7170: -6.81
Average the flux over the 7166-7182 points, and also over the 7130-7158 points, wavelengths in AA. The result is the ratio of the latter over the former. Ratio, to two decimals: 0.97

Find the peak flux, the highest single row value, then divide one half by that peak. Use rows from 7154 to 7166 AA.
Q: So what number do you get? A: 0.0743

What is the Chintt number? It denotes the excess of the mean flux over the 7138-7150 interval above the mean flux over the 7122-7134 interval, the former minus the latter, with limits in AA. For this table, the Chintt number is -0.3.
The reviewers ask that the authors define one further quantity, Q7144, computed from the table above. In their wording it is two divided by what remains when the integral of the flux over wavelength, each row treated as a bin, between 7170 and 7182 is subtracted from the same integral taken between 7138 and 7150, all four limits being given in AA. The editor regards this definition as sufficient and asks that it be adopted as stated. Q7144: -0.4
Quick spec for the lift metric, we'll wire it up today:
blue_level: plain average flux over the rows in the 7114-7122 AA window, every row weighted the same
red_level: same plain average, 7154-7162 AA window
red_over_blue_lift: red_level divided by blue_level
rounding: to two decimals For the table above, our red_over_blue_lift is 0.94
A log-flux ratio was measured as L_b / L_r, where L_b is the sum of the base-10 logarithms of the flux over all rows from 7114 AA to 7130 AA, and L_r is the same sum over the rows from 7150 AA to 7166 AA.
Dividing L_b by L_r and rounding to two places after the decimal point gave 1.04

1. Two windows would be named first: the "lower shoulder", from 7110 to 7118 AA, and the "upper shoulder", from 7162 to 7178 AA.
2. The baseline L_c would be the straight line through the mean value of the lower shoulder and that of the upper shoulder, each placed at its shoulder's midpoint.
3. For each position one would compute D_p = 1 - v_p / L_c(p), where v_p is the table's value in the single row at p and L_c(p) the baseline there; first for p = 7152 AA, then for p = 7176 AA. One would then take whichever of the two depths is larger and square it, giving 0.0022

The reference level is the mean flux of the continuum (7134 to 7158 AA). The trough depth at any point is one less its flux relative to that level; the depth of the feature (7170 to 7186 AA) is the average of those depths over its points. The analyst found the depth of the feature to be -0.06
